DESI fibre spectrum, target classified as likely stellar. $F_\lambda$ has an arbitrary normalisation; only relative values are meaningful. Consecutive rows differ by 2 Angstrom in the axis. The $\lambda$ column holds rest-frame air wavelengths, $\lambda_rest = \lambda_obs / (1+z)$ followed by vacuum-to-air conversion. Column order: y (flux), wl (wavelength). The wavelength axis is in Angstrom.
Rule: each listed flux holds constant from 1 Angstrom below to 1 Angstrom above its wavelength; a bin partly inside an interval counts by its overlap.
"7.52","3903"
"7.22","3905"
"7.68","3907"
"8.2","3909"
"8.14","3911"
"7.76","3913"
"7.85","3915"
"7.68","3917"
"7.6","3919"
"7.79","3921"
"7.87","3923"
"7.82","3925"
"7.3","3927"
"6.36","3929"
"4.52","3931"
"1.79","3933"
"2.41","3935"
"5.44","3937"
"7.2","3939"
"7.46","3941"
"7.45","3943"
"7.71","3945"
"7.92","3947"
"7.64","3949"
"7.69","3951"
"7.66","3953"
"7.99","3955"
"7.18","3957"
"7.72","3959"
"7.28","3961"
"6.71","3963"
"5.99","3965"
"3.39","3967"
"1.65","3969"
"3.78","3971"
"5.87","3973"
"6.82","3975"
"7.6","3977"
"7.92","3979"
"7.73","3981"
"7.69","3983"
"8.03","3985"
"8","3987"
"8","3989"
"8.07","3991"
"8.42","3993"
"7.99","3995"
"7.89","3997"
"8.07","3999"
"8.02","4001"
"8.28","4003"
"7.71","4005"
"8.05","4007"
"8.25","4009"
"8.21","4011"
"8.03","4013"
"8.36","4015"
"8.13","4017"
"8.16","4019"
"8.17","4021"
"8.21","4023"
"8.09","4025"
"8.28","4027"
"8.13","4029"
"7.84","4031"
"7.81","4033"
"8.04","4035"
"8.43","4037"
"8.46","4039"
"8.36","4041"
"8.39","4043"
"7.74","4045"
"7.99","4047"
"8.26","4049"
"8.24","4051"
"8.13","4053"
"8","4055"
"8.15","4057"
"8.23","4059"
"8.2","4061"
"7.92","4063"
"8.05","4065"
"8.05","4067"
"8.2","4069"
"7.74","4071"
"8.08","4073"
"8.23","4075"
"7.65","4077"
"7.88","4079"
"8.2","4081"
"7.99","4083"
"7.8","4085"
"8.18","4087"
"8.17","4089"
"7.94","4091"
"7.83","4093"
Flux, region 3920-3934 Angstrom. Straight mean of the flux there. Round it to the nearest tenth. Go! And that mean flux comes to 6.2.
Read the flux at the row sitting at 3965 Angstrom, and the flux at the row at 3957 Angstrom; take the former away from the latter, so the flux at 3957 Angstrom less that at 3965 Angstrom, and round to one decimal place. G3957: 1.2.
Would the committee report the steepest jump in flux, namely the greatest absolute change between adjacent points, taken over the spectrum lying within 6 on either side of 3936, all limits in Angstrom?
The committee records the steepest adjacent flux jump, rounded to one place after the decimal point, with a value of 3.0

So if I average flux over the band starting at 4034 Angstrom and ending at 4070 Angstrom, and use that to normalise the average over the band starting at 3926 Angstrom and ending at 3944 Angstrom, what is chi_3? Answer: 0.68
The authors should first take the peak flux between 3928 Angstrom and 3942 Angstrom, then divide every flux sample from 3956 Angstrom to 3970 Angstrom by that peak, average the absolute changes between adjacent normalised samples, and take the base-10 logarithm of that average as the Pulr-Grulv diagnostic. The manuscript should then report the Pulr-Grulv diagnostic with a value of -0.83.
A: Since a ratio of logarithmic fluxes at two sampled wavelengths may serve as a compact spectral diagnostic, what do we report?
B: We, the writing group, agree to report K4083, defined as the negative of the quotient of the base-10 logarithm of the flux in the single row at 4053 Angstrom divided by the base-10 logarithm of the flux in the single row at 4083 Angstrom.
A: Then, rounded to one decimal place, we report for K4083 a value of -1.0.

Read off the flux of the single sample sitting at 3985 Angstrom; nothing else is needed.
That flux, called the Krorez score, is 8.03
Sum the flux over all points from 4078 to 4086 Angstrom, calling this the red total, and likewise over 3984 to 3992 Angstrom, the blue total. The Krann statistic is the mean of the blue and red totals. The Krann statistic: 32.0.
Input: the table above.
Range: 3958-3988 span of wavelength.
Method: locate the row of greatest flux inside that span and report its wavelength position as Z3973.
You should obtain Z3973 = 3985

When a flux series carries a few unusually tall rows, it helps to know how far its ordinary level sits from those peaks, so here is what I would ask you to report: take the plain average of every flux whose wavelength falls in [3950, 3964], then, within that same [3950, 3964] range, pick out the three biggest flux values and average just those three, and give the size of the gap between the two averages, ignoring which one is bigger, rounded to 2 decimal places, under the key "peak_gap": 0.34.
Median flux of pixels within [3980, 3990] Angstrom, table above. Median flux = 8.00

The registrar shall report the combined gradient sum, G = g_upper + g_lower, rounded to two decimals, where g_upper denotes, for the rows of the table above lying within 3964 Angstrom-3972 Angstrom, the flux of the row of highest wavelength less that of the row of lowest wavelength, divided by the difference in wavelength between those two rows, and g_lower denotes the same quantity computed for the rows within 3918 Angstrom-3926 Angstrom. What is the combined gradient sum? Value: -0.33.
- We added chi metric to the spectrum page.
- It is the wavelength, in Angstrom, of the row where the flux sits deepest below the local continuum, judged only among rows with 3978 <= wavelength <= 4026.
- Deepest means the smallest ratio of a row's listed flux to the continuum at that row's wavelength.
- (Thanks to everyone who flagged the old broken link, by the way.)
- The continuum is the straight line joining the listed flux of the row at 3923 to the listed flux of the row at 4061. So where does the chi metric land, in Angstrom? 4005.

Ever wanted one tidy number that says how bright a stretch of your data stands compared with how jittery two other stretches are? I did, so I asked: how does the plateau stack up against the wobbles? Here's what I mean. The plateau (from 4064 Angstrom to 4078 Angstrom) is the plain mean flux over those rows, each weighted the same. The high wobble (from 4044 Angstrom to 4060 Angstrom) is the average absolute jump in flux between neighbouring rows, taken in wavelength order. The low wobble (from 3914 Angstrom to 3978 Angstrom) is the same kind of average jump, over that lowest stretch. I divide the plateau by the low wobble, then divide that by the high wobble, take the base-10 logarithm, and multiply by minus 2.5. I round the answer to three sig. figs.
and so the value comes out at -4.52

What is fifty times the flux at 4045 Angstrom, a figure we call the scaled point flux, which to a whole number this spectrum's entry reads 387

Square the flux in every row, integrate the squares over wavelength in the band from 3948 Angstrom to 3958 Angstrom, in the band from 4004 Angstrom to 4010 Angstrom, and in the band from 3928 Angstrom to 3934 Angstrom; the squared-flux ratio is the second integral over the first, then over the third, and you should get 0.0051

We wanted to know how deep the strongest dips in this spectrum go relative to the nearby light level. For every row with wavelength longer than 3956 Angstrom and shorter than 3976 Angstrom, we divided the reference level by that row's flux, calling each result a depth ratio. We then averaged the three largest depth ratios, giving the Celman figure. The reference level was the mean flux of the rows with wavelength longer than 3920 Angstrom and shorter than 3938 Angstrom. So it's 2.21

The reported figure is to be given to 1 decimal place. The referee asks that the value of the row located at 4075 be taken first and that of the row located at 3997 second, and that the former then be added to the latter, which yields 16.1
